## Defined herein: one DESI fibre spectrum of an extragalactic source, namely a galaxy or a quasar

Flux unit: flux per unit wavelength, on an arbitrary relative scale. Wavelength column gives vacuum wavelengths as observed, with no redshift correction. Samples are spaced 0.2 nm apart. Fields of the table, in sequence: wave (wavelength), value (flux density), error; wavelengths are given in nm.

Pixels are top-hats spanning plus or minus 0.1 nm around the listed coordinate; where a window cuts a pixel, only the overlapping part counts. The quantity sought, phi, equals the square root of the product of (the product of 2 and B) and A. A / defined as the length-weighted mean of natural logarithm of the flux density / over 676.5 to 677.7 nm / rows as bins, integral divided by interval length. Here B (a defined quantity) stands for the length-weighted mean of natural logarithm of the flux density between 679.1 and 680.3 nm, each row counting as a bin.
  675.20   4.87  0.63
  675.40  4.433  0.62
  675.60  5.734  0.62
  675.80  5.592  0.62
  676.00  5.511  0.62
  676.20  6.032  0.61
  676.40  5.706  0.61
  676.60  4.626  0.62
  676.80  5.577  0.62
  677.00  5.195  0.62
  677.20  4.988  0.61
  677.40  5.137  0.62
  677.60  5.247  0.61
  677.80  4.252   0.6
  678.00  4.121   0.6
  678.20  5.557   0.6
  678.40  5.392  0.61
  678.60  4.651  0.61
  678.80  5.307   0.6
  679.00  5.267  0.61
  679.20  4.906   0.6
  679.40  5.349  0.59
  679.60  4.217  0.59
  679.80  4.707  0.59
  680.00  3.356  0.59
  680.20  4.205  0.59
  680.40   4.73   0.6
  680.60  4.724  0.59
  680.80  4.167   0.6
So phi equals 2.20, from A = 1.63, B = 1.48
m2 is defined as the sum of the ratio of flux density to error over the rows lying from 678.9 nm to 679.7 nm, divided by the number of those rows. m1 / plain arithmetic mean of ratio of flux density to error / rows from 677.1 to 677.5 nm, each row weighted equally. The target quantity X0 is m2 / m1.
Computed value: 1.00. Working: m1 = 8.23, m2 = 8.26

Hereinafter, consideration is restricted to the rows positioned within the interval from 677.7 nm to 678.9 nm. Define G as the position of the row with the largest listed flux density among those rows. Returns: 678.20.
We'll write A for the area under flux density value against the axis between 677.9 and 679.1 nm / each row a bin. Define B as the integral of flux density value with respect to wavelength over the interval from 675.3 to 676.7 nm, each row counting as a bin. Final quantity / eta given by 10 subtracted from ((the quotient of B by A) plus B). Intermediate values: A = 6.1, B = 8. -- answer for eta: -1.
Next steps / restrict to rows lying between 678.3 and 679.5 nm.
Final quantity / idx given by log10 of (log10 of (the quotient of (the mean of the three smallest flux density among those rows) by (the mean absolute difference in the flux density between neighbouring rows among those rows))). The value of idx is 0.018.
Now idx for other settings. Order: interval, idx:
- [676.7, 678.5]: -0.001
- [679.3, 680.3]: -0.212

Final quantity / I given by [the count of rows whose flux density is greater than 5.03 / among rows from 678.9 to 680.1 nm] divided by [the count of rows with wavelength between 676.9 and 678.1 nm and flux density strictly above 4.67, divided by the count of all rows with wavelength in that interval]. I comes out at 3.0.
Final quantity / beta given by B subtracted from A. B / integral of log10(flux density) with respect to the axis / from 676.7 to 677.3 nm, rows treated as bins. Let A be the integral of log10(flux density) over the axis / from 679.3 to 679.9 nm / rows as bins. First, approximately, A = 0.405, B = 0.432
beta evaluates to -0.03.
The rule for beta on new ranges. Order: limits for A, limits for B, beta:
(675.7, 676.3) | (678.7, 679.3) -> 0.03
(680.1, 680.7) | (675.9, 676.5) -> -0.06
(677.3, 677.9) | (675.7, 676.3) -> -0.04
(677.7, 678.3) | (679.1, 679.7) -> -0.01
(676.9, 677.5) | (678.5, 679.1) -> 0.00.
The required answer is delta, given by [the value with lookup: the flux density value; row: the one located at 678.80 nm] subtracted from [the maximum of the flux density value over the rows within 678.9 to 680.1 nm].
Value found 0.0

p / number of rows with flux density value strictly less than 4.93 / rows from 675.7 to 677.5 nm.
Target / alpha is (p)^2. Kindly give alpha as 1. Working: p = 1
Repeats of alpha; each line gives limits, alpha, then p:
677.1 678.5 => 4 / 2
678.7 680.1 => 16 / 4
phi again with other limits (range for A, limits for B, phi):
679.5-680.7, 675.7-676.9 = 2.23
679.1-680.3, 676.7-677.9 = 2.19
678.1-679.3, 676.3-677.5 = 2.33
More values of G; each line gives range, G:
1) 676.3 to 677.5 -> 676.40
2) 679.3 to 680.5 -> 679.40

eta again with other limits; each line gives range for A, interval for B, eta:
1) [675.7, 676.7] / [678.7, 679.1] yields -8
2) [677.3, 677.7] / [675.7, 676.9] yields 0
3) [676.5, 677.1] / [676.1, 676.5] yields -7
